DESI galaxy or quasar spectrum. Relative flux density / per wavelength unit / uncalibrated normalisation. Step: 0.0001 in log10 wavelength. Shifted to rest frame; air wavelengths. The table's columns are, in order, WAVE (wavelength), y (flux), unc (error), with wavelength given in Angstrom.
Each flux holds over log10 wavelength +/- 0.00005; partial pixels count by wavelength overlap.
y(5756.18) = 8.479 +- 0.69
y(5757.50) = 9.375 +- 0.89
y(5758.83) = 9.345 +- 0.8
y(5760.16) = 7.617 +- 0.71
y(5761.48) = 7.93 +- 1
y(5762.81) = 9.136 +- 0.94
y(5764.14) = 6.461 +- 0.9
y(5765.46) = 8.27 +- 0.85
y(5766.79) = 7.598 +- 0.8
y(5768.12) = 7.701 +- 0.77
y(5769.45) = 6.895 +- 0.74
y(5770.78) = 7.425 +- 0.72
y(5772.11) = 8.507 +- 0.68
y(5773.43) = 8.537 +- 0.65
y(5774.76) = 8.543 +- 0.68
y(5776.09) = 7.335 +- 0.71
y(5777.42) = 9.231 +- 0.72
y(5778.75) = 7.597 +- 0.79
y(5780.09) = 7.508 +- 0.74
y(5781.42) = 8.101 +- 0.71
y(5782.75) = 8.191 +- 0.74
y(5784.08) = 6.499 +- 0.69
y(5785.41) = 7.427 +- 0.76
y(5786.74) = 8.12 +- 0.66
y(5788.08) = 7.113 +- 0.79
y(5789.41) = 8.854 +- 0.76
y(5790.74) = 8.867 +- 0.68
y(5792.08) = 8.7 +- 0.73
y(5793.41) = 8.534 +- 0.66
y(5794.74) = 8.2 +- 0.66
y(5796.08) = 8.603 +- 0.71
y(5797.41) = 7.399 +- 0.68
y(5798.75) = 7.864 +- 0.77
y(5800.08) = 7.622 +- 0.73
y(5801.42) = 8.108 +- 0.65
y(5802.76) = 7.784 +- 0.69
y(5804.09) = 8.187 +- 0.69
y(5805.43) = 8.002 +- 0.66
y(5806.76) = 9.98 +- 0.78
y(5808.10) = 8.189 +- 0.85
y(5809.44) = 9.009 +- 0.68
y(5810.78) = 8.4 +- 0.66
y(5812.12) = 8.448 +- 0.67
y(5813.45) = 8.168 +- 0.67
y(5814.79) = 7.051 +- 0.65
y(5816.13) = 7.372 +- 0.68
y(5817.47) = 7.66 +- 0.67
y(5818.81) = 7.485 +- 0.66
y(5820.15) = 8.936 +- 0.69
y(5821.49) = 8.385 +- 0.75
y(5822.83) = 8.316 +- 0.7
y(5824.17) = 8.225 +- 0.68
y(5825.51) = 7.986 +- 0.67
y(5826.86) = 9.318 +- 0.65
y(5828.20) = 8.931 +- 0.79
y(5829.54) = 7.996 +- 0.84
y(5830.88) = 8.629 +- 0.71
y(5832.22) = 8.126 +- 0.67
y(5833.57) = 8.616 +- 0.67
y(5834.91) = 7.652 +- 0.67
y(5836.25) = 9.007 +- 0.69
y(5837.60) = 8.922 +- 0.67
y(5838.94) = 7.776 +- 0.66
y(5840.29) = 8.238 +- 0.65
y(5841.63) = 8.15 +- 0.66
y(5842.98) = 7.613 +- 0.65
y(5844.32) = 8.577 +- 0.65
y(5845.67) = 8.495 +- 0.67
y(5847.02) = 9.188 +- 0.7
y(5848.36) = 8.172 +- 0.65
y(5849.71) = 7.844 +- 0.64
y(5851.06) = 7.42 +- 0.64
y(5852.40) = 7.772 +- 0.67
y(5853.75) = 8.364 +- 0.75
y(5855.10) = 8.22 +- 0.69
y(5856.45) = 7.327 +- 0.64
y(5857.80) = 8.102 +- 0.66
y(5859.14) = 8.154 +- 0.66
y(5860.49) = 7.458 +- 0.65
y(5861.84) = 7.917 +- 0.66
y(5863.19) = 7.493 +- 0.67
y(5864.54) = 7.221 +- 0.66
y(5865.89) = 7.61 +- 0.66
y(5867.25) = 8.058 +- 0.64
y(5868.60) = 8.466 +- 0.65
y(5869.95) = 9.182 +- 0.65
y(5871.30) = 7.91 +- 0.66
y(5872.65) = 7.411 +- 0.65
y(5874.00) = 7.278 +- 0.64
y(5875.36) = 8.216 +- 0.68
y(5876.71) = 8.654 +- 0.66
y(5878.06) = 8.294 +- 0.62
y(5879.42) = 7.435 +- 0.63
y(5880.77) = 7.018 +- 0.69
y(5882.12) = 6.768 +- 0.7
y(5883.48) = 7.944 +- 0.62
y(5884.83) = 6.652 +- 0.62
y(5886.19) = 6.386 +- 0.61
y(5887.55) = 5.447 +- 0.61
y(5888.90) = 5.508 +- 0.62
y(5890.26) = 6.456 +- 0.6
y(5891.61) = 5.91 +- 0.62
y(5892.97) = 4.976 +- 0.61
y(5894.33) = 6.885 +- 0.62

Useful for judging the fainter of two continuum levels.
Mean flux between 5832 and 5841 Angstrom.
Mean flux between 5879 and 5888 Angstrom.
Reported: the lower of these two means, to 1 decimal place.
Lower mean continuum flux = 6.8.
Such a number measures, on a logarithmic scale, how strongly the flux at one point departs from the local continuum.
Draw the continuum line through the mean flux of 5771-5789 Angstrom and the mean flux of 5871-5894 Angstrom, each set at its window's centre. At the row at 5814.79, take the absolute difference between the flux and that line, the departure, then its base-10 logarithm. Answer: -0.3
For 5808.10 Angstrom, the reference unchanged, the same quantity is -0.3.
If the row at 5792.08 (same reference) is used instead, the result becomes 0.0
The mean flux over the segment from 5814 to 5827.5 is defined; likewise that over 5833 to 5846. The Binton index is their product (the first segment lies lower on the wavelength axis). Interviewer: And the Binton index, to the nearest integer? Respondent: 67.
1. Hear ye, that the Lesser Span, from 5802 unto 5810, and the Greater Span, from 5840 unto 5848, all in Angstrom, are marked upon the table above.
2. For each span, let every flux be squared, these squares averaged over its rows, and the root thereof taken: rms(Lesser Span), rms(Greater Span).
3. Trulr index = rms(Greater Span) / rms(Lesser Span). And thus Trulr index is 0.98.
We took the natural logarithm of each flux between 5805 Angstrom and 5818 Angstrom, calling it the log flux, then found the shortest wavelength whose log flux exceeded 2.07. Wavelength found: 5805.43 Angstrom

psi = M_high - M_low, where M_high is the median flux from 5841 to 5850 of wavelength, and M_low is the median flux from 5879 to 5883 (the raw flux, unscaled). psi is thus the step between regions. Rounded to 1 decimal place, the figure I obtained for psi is 1.2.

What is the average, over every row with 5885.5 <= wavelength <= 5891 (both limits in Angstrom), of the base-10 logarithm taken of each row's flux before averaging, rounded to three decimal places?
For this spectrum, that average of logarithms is 0.773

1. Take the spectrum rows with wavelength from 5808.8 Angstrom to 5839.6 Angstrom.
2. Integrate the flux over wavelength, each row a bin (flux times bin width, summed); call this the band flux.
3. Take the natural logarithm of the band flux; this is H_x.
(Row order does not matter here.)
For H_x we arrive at 5.54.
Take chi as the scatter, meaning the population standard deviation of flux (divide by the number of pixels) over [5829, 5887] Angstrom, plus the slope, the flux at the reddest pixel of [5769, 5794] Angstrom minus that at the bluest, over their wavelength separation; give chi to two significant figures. 0.71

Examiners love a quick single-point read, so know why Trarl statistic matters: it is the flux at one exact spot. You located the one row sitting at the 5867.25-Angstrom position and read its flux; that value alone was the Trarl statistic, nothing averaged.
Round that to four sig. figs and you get 8.058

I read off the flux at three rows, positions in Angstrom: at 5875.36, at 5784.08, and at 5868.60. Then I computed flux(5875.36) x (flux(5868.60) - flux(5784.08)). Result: 16.2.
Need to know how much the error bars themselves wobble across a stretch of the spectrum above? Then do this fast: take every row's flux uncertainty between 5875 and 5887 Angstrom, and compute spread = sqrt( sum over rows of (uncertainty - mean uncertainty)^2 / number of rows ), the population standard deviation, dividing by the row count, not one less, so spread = 0.033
